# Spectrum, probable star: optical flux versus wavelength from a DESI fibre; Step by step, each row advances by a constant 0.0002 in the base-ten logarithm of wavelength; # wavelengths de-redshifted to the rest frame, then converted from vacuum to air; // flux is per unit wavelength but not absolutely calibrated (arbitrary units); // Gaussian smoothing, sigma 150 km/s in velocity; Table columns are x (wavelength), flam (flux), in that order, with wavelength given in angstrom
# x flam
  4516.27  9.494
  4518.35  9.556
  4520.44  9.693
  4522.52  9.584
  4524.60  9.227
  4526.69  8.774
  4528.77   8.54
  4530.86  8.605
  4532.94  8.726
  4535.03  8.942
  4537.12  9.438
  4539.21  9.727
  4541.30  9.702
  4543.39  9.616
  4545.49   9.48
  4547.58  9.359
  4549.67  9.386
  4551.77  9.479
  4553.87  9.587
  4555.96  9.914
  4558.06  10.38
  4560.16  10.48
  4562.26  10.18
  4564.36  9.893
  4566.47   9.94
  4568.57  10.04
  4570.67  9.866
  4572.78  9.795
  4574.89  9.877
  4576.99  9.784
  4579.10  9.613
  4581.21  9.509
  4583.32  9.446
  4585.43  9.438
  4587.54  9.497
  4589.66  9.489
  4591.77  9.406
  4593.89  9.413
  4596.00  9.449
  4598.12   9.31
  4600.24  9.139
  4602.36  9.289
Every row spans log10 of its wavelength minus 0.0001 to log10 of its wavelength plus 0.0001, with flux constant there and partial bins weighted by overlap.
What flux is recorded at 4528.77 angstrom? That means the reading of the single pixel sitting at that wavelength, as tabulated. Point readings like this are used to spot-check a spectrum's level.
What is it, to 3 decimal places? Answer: 8.540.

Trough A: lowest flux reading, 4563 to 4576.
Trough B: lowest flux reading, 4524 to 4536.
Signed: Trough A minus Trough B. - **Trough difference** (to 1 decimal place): 1.3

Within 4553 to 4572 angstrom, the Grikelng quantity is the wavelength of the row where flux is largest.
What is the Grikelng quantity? 4560.16 angstrom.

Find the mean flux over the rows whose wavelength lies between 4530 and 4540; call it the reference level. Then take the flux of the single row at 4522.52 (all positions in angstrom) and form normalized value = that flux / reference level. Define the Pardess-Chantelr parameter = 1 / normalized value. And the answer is 0.95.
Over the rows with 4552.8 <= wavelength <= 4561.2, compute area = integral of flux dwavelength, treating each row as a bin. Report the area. 85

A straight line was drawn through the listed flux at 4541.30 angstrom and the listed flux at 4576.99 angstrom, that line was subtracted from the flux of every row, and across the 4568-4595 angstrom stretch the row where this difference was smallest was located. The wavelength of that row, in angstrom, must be 4591.77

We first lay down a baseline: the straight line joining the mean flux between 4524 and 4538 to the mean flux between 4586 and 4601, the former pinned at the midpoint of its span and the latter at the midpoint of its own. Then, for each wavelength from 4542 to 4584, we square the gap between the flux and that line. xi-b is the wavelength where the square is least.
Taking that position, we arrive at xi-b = 4583.32 angstrom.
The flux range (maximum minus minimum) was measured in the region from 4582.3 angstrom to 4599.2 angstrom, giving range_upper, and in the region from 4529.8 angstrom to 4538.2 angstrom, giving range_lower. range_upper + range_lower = 1.02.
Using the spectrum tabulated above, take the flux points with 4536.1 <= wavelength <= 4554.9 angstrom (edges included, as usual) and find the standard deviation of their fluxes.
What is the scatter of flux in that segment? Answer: 0.13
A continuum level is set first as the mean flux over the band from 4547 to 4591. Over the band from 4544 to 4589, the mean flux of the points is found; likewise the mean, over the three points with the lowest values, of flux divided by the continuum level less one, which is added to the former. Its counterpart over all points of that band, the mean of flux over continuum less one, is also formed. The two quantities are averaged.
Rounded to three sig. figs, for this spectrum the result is 4.86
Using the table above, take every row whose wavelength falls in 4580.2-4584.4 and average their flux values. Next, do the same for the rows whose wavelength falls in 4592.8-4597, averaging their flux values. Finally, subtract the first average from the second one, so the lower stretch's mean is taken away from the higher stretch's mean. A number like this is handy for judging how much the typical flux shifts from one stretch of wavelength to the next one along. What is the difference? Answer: 0.0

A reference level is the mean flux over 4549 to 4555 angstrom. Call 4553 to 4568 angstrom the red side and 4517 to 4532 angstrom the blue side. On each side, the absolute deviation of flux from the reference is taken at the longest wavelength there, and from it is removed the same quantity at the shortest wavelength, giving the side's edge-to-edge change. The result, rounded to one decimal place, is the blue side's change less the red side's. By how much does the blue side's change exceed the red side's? 0.5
